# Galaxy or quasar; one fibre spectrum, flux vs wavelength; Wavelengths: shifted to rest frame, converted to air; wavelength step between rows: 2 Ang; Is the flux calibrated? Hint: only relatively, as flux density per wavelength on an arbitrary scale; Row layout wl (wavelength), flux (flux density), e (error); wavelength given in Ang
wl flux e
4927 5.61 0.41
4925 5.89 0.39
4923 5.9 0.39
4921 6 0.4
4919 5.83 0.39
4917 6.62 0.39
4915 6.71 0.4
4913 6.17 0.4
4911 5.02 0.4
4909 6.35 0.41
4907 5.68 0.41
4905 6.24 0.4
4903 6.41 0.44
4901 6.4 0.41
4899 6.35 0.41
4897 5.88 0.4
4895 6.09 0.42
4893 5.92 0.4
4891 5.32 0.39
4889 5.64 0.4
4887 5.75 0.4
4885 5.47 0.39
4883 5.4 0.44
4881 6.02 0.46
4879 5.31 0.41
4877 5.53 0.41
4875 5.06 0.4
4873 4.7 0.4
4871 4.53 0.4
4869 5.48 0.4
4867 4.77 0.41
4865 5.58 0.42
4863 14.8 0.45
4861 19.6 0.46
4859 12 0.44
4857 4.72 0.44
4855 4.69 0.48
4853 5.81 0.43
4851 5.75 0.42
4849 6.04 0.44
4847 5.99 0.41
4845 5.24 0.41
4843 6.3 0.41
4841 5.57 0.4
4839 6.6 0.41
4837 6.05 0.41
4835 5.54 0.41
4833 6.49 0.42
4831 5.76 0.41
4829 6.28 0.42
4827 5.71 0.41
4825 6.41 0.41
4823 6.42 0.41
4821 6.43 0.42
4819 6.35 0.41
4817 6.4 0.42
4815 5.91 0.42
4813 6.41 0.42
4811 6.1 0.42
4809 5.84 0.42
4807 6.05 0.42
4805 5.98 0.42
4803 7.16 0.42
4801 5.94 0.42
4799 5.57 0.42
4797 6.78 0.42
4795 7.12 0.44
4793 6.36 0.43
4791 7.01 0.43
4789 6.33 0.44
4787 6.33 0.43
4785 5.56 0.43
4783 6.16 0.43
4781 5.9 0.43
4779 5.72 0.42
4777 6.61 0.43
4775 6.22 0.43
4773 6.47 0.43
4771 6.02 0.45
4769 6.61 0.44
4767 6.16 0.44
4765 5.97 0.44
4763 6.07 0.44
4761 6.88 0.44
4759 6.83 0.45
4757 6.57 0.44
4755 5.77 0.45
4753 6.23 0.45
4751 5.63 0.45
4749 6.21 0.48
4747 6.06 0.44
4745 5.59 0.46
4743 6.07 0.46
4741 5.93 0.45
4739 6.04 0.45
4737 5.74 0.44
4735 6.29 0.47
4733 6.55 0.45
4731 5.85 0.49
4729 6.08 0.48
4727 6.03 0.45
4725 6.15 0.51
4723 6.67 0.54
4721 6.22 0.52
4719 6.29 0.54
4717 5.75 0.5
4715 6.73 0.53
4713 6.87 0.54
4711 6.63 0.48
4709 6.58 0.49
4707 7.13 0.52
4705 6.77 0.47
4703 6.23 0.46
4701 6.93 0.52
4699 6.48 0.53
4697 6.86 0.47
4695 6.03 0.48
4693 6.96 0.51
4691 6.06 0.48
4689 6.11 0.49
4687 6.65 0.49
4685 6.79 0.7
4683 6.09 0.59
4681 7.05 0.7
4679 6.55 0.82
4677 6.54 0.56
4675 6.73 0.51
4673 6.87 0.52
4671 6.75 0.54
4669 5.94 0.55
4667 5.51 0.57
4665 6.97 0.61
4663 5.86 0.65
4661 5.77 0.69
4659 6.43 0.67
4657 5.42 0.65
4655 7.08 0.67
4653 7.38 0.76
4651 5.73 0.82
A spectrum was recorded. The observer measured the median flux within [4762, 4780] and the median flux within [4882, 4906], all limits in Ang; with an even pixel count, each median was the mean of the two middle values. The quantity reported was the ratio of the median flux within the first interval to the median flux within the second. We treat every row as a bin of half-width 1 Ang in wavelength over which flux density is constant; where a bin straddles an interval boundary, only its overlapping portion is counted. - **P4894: 1.04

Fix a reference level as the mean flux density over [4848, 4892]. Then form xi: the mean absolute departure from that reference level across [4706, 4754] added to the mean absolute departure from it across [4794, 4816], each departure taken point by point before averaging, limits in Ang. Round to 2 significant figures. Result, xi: 1.2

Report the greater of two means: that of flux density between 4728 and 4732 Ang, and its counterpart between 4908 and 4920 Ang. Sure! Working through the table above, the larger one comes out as 6.1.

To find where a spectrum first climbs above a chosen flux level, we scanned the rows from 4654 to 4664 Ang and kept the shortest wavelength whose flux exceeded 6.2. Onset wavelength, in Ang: 4655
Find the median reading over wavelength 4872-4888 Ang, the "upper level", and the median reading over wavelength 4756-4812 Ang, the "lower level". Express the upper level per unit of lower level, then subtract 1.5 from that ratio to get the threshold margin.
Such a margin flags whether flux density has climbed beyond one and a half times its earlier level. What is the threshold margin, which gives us -0.622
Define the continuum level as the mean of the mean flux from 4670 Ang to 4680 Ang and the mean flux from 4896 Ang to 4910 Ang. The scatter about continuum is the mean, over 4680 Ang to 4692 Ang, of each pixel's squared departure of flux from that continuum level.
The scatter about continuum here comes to 0.15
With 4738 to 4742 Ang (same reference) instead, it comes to 0.21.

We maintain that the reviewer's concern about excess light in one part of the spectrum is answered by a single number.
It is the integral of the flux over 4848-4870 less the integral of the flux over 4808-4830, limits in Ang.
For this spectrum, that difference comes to 42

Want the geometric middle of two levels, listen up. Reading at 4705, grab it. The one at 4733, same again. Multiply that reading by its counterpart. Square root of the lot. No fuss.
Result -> 6.7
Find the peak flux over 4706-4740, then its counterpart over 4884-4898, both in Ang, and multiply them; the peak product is 43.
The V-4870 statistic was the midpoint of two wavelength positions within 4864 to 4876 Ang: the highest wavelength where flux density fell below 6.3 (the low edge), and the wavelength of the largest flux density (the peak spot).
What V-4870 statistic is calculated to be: 4870 Ang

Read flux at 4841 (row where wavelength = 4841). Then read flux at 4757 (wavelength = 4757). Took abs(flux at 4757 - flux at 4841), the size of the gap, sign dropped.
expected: 1.0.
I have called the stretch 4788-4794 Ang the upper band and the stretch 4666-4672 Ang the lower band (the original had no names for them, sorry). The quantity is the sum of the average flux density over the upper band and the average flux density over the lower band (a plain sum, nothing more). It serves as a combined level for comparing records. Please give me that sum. 12.6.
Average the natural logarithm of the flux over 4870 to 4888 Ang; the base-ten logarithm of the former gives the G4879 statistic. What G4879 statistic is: 0.222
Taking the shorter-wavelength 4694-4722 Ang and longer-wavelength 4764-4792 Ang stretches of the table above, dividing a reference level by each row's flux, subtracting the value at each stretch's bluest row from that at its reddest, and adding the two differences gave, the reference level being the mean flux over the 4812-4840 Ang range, -0.19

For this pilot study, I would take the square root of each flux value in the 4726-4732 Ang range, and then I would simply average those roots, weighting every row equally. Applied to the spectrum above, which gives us 2.45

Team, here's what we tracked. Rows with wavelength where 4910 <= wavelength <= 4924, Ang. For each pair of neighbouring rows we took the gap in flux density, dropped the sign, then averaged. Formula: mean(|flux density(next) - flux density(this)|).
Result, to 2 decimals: 0.47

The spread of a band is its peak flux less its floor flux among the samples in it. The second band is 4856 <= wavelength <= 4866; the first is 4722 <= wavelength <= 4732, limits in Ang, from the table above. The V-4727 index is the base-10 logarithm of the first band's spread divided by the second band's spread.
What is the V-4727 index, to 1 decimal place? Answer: -1.3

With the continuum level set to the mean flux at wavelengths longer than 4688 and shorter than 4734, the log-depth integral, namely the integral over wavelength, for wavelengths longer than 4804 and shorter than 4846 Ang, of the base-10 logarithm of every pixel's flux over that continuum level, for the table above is -1.0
